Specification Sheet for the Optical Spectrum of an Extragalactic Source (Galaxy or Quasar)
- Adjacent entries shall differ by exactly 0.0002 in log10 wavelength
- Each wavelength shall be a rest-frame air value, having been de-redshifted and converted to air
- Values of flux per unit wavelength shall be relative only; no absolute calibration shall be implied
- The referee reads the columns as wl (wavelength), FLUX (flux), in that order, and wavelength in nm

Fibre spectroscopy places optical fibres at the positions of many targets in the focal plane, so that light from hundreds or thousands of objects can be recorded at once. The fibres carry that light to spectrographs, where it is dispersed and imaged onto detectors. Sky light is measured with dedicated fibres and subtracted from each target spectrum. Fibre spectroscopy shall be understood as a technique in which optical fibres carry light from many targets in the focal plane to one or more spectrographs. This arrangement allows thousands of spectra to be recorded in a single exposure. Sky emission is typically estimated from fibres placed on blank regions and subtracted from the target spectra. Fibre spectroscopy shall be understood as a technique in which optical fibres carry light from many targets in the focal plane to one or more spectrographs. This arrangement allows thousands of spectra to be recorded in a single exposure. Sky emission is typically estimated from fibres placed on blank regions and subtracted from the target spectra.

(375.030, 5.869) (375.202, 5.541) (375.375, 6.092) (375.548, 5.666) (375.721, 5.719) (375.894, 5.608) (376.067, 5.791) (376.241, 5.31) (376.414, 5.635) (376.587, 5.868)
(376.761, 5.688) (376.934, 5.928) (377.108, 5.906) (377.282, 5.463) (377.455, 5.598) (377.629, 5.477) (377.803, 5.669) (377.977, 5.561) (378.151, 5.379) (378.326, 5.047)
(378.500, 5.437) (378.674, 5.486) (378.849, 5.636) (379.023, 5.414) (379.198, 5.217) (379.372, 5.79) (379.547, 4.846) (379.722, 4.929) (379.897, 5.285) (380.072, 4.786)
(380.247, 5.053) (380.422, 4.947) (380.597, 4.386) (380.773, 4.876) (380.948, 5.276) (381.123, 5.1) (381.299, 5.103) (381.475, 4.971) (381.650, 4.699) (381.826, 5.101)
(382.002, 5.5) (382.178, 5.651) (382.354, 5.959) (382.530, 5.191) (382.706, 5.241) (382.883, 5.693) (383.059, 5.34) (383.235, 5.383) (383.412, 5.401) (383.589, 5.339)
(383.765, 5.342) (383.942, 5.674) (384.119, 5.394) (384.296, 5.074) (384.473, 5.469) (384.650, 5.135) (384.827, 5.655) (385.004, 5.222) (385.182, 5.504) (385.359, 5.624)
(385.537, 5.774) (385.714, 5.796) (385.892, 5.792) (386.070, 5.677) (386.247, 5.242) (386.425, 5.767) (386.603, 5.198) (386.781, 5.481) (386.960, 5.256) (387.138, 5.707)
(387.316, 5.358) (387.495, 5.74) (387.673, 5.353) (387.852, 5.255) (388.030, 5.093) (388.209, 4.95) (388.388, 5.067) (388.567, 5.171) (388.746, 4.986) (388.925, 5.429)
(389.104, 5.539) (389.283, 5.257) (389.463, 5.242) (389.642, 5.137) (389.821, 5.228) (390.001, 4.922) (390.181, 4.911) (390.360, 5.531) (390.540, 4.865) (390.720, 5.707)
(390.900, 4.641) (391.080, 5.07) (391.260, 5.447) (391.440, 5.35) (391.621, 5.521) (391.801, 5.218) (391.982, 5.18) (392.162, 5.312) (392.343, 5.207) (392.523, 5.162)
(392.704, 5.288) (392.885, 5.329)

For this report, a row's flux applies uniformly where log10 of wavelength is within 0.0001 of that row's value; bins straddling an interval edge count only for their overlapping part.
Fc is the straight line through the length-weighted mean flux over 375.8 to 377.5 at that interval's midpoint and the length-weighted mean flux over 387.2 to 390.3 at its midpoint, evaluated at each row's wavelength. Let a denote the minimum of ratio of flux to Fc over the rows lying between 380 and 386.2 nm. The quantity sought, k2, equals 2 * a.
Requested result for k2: 1.59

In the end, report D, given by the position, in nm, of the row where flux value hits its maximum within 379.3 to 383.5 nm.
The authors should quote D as 382.354 nm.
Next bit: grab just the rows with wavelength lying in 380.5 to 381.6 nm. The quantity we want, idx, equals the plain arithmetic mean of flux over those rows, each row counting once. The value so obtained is 4.95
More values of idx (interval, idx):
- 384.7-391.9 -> 5.34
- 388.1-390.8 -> 5.20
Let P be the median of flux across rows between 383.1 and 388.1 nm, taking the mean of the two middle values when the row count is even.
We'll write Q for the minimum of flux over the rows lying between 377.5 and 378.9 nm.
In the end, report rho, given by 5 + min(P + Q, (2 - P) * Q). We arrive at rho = -12.1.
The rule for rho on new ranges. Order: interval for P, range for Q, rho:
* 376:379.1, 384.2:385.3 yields -13.2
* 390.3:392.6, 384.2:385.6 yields -11.3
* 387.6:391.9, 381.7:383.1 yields -11.4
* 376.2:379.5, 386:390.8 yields -12.3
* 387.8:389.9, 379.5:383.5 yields -9.0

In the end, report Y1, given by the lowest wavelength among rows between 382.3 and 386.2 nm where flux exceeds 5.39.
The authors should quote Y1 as 382.354 nm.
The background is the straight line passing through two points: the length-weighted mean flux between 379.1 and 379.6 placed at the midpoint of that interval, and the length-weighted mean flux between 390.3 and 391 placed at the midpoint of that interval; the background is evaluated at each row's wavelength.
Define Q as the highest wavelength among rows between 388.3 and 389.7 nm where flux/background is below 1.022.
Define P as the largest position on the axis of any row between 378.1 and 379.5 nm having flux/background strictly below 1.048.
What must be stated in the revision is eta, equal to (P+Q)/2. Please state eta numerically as 384.42 nm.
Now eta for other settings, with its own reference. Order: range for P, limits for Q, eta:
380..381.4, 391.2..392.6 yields 386.91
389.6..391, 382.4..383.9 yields 387.33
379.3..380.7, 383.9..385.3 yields 382.80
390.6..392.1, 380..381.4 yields 386.64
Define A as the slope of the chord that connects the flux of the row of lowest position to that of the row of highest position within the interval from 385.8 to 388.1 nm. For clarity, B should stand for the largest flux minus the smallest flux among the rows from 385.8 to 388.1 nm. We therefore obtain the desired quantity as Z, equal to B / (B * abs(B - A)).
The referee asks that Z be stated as 0.97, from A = -0.33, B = 0.7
